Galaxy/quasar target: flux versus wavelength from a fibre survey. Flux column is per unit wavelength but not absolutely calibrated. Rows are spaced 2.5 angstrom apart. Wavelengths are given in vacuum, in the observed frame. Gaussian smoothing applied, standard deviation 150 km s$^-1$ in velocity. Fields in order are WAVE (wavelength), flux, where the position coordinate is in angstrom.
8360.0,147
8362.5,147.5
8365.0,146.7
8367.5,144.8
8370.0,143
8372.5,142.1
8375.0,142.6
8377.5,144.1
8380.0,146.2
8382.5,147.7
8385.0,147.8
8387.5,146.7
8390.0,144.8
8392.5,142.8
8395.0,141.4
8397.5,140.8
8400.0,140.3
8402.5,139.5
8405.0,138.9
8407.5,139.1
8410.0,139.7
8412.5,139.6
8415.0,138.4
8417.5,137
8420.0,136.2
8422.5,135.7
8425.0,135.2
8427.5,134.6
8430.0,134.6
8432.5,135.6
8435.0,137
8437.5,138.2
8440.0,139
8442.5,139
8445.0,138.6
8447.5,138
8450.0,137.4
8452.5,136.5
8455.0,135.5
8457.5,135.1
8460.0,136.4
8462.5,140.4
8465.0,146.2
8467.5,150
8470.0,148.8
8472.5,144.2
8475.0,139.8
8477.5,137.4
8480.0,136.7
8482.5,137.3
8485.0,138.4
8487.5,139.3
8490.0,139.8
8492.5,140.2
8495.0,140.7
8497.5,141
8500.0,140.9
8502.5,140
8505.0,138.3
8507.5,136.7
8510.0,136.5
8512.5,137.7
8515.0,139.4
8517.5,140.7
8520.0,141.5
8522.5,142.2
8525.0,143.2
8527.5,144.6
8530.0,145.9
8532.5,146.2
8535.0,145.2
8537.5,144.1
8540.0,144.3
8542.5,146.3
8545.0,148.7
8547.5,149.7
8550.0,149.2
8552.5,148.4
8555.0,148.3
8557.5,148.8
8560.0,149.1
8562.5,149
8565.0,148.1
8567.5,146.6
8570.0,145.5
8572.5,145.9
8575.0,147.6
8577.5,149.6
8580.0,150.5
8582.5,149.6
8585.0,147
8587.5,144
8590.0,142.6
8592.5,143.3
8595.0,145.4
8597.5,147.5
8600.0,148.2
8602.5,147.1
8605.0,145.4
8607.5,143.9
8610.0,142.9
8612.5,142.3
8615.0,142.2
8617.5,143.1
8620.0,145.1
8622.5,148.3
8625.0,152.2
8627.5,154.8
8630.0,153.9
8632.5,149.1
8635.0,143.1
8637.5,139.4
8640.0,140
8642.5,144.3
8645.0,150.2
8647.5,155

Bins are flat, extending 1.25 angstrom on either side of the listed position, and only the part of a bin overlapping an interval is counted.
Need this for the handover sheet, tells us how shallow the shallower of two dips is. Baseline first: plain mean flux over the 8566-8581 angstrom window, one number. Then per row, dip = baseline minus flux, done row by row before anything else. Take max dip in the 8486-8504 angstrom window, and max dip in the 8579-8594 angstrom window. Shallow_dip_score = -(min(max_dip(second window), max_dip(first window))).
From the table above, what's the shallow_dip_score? -5.0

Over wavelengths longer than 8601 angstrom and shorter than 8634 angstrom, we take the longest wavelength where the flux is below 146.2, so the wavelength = 8620.0 angstrom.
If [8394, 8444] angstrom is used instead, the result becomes 8442.5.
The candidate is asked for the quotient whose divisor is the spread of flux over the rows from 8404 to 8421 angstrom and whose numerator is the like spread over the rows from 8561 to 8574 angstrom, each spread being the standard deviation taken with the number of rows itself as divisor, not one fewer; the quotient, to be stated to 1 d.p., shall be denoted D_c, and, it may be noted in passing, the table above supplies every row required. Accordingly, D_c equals 1.1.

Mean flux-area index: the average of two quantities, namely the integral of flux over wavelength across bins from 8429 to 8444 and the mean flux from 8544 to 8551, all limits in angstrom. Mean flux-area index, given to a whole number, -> 1104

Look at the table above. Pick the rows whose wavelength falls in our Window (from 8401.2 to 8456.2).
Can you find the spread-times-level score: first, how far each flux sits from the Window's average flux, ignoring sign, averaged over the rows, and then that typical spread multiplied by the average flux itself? 204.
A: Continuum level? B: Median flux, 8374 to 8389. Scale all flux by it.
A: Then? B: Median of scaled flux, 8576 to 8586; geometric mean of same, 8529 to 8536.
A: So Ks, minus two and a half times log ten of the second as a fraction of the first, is 0.03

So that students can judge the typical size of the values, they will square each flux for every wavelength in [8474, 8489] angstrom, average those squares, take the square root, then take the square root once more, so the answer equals 11.8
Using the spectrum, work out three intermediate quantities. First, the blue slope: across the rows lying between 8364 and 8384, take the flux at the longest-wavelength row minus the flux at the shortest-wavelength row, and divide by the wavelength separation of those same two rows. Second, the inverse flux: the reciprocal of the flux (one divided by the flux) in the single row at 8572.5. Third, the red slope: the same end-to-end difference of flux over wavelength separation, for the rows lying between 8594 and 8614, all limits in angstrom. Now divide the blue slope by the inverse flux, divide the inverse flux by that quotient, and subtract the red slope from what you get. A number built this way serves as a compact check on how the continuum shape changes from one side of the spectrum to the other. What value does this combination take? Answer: 0.18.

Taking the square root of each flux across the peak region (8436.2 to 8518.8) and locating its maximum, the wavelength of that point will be 8467.5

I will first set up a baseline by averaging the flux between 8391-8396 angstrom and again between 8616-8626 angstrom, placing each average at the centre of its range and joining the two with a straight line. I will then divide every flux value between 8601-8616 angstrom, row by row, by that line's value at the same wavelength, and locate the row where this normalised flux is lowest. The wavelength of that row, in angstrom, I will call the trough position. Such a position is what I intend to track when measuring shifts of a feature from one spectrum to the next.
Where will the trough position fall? 8615.0 angstrom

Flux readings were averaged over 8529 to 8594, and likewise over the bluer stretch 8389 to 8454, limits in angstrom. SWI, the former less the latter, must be 9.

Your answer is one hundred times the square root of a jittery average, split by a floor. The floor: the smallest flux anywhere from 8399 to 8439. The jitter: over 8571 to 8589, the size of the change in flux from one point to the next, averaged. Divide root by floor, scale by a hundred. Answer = 1.01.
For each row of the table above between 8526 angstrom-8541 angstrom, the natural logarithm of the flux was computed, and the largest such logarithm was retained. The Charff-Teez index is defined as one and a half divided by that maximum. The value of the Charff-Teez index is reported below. 0.301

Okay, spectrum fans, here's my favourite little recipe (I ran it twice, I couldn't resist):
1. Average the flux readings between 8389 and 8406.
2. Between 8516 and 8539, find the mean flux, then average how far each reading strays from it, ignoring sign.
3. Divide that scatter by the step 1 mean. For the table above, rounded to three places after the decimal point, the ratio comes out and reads 0.012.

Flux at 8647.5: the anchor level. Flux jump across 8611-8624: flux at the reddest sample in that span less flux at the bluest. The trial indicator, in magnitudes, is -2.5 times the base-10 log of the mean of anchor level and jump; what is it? -4.76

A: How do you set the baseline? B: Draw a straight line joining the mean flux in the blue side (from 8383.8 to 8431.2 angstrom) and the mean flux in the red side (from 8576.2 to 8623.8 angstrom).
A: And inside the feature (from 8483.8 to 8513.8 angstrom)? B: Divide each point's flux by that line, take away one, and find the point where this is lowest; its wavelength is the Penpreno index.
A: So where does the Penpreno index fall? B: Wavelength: 8510.0 angstrom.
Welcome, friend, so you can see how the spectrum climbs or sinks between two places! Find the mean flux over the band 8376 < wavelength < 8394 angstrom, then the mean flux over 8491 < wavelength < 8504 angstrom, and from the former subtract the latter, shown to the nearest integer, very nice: 5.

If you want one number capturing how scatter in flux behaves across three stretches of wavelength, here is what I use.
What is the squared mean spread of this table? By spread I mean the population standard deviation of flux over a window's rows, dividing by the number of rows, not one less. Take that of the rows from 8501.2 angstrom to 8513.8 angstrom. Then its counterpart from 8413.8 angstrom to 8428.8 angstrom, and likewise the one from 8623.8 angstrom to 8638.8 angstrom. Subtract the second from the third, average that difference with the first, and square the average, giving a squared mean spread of 8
